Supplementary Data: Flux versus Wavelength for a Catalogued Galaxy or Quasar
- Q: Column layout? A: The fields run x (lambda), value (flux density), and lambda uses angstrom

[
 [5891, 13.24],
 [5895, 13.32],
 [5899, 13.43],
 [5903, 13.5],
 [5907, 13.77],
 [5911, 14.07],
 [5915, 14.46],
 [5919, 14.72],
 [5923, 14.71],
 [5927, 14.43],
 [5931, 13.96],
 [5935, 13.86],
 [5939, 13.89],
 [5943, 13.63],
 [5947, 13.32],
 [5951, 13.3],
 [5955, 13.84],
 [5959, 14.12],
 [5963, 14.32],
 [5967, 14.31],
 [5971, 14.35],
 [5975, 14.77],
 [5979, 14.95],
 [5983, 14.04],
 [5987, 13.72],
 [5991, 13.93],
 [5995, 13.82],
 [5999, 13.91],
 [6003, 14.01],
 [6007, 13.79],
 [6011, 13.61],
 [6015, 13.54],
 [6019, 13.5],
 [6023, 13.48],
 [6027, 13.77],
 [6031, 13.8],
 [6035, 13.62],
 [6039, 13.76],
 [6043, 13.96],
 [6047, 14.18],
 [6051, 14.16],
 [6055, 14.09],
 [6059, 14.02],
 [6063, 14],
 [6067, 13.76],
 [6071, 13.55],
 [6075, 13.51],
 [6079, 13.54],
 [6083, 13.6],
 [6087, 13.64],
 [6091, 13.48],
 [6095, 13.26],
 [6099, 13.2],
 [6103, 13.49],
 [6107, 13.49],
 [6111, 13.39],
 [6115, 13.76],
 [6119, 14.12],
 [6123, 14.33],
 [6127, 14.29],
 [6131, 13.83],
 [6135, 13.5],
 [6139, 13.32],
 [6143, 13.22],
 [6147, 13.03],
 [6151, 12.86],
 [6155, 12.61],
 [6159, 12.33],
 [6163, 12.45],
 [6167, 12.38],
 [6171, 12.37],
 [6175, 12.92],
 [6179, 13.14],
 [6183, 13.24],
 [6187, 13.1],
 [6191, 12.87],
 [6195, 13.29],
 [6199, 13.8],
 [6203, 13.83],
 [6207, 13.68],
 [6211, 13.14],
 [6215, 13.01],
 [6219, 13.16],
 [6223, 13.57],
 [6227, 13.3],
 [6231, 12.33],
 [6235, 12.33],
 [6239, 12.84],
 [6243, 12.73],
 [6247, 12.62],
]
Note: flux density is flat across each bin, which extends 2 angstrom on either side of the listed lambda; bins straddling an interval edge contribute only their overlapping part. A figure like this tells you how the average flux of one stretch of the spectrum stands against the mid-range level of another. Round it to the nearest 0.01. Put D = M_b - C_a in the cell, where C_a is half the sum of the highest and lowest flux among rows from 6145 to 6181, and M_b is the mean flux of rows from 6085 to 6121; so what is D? 0.80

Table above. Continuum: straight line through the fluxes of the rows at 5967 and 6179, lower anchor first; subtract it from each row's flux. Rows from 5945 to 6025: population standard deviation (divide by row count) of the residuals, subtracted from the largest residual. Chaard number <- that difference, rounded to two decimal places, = 0.28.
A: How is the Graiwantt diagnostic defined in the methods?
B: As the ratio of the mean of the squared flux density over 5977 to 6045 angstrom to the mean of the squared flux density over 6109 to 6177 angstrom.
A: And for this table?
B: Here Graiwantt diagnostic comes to 1.09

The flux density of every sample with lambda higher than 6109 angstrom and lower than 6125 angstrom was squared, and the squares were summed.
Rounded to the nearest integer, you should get 773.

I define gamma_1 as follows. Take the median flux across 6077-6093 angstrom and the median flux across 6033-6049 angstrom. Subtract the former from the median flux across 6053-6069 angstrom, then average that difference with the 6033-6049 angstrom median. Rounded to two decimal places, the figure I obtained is 7.15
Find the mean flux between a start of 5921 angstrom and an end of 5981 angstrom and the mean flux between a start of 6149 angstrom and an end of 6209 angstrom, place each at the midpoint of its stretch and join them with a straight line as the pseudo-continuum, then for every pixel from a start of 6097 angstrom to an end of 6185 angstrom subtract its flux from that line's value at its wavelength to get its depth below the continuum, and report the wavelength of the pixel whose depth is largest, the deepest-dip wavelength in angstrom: 6159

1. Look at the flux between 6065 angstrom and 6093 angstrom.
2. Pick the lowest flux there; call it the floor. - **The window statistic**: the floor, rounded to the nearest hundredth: 13.48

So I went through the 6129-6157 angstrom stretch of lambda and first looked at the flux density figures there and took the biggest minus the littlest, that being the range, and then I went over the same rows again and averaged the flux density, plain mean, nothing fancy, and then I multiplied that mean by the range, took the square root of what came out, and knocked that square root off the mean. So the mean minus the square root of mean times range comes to 9.2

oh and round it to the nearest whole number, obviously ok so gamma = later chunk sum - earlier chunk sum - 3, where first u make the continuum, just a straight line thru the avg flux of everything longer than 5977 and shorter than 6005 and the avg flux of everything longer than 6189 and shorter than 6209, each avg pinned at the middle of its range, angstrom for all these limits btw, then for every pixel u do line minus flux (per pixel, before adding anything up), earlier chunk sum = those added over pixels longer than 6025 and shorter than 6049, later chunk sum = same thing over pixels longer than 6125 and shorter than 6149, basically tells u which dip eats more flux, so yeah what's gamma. -3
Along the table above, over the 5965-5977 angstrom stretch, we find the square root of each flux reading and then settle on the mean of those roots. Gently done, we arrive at 3.80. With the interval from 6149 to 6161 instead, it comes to 3.55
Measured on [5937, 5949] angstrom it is 3.69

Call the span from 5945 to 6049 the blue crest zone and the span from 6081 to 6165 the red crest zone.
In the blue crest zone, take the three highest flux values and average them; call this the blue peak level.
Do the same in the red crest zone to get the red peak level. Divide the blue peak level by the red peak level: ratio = 1.03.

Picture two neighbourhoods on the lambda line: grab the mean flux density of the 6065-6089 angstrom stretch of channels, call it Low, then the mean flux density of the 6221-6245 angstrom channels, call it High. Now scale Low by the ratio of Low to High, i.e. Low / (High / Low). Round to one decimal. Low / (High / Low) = 14.4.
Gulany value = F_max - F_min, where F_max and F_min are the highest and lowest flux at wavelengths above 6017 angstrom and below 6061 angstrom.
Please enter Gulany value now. 0.70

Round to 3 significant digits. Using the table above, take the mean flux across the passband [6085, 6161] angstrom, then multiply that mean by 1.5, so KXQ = 20.1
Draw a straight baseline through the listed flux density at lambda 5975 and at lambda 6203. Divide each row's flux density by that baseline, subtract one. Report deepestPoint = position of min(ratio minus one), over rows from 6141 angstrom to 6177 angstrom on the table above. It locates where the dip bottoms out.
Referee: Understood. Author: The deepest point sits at 6159 angstrom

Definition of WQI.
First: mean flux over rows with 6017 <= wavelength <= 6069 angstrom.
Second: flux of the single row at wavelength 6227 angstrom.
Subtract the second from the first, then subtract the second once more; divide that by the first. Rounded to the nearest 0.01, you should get -0.92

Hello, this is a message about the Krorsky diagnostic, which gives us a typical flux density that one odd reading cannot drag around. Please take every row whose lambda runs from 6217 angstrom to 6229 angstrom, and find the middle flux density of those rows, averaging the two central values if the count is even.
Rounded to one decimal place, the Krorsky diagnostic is 13.3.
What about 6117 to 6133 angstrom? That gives 14.2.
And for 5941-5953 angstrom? 13.3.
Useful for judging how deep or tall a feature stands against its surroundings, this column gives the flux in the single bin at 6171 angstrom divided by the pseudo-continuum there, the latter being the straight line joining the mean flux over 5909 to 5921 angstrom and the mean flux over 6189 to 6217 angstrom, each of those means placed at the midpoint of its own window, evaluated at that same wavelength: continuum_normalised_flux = 0.917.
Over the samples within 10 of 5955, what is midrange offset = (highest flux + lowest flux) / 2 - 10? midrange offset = 3.81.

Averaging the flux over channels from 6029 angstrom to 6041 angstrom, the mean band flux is 13.7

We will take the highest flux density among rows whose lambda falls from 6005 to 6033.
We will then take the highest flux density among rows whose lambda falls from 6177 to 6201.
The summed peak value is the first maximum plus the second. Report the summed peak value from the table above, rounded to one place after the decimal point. 27.6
